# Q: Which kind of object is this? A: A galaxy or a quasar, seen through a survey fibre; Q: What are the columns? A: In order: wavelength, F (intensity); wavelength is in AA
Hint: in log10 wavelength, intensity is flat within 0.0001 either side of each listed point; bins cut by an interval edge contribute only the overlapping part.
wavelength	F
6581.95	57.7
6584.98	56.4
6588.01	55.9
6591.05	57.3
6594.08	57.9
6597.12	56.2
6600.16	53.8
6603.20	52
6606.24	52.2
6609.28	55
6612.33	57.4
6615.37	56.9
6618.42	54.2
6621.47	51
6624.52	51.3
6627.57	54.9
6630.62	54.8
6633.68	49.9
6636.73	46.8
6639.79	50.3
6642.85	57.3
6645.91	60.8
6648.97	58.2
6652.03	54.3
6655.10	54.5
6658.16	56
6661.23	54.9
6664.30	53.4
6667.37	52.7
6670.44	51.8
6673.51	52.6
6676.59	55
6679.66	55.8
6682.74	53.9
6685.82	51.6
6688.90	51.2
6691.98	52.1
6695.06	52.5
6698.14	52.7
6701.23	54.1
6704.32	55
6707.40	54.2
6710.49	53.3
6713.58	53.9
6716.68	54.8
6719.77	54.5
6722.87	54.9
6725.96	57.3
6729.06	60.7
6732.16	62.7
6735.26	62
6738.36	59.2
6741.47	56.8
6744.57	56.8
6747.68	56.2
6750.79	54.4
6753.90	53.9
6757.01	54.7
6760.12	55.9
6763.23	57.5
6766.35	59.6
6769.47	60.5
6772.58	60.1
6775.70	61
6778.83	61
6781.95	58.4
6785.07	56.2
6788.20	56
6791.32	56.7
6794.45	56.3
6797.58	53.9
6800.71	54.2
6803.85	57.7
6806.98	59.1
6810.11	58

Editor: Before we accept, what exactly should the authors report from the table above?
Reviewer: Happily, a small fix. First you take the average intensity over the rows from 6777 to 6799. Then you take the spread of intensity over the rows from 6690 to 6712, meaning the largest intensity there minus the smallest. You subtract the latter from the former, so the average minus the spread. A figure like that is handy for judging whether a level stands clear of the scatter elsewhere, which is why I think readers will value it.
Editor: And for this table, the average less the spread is 54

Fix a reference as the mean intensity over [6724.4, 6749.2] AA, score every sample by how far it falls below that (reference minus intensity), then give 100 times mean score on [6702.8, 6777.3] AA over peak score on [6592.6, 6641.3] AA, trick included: 15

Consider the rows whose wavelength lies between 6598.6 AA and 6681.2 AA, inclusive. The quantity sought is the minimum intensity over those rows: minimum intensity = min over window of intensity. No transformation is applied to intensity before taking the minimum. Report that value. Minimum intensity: 46.8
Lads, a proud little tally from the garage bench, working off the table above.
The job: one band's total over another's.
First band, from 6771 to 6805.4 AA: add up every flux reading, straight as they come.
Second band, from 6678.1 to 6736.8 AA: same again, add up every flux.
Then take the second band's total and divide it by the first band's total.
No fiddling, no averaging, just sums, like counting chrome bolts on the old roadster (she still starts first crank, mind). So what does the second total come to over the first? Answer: 1.66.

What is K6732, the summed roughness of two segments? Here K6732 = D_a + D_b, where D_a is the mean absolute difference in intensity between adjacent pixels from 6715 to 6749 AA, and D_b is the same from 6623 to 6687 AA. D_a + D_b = 3.8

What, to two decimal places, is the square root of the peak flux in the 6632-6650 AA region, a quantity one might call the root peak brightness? 7.80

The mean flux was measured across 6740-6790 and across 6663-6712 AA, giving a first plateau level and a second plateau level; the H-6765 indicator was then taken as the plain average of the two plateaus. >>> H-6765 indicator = 55.3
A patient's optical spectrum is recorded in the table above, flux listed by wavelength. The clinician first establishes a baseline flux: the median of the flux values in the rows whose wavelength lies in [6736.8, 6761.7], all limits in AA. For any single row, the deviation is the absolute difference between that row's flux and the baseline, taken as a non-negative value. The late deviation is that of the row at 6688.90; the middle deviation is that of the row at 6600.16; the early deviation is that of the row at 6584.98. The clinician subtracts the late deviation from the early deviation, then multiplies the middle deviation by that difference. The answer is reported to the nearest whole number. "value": -10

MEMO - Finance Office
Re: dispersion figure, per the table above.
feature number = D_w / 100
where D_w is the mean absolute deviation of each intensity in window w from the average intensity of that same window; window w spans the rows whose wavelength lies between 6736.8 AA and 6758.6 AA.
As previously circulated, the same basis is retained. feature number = 0.014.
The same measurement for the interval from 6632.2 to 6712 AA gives 0.020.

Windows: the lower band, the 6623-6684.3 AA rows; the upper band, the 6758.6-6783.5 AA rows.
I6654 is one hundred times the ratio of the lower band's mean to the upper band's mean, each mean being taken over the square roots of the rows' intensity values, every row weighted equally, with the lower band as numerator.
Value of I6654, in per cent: 95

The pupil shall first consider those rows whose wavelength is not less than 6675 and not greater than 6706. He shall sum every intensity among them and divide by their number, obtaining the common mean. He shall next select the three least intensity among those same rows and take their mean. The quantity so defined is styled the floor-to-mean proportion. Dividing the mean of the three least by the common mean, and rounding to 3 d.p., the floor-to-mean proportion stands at 0.967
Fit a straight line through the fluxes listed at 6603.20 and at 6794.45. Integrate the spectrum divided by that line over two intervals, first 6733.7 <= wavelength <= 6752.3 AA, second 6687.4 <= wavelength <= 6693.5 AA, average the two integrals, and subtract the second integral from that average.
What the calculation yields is 7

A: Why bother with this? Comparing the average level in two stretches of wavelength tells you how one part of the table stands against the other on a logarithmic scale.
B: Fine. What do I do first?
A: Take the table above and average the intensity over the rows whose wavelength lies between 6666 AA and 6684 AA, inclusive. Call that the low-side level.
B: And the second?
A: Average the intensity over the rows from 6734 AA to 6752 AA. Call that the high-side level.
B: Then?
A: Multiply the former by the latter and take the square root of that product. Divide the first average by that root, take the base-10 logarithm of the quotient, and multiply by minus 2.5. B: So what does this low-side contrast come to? 0.038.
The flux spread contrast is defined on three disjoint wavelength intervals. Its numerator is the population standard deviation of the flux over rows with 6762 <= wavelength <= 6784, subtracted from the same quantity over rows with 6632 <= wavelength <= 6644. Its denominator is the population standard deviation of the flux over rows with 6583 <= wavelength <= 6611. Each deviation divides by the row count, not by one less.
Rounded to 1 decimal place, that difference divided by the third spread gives 1.3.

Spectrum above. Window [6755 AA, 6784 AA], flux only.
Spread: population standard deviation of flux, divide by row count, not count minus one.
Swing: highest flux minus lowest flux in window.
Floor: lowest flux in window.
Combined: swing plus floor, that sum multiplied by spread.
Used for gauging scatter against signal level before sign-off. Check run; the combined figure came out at 132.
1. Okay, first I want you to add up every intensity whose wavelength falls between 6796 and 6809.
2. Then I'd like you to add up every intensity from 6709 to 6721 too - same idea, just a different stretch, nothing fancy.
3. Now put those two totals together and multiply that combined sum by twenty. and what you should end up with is 8828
